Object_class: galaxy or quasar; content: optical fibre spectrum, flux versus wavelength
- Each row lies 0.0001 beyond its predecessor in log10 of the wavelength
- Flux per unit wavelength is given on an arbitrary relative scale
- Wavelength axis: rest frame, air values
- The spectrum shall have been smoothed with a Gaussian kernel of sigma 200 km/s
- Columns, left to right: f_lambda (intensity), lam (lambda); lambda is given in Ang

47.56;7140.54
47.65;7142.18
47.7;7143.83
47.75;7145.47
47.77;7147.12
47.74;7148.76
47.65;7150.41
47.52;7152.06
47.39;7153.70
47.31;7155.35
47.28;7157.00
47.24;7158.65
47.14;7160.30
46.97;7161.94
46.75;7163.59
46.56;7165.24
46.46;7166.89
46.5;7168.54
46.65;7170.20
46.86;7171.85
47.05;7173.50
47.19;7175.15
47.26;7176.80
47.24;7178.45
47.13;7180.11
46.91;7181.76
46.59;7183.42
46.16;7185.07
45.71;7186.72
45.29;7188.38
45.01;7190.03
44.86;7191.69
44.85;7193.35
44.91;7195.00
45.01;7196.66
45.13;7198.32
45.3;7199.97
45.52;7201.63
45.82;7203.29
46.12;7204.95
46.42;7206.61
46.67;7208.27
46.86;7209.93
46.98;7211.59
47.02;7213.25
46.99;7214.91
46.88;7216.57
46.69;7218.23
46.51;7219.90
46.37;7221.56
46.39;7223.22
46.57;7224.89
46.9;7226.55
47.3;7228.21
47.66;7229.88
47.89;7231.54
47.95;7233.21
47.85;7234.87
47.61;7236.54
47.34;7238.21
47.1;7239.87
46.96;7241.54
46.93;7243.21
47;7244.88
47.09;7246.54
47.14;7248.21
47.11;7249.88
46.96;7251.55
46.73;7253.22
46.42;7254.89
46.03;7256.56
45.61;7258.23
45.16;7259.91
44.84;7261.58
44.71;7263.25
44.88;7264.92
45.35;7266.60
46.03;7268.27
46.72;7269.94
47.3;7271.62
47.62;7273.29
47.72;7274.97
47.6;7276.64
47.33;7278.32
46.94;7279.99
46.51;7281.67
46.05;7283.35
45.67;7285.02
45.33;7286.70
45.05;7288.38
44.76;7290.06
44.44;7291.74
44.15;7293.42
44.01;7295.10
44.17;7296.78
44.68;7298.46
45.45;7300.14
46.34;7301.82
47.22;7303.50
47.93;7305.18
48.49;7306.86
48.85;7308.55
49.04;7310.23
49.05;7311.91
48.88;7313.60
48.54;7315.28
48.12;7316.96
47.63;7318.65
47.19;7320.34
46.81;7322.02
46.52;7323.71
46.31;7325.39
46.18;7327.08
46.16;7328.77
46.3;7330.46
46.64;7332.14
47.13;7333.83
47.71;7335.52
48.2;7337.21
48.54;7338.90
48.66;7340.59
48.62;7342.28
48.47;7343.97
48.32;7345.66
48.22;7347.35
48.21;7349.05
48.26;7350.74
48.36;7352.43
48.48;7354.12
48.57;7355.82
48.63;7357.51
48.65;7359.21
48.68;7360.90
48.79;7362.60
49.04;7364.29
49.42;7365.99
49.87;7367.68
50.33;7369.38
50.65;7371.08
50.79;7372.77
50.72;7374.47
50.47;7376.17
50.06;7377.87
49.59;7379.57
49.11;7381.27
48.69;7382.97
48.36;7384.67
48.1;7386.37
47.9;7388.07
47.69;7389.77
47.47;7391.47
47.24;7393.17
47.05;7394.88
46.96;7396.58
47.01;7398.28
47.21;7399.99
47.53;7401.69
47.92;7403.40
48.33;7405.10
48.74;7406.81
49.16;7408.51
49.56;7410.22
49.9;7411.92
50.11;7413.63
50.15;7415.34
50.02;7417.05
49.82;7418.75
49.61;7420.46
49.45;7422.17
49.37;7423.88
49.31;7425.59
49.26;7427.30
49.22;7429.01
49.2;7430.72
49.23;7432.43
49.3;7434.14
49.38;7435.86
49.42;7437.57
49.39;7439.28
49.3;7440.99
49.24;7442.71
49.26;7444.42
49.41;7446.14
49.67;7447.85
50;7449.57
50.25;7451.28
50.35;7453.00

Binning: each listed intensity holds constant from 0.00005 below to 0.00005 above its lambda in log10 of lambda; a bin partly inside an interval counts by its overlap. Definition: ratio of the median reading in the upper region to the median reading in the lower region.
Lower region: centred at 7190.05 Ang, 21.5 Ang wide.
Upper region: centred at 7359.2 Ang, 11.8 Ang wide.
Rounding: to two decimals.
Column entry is 1.07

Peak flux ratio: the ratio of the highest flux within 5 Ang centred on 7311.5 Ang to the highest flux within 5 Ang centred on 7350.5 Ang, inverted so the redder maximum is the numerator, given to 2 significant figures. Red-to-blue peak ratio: 0.99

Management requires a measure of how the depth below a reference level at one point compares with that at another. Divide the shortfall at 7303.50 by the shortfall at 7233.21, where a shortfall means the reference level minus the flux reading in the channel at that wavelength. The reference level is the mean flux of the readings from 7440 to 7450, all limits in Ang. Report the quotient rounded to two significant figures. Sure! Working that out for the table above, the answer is 1.5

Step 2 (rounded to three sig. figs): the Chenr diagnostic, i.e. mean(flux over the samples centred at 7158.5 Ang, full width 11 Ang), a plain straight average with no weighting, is 47.2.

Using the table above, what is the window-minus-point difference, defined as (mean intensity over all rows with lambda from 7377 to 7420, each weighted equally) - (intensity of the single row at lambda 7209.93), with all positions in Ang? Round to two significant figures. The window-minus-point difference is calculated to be 1.7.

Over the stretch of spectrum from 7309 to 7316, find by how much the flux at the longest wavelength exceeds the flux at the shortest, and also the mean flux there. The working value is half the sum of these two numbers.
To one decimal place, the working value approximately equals 24.2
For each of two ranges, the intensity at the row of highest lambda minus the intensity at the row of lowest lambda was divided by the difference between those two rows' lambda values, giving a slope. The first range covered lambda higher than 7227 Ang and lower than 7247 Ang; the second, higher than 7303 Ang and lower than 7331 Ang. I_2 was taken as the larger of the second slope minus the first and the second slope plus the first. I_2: -0.023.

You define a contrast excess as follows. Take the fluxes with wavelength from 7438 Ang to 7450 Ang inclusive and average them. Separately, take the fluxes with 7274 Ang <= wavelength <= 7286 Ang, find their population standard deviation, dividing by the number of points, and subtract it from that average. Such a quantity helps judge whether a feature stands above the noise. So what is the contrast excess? 48.7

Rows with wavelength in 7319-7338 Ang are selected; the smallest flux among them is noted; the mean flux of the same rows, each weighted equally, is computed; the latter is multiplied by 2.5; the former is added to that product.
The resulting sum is 163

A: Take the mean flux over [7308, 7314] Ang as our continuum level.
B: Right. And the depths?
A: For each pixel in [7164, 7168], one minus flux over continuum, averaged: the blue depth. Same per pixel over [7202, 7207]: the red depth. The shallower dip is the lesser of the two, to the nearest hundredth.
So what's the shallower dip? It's 0.05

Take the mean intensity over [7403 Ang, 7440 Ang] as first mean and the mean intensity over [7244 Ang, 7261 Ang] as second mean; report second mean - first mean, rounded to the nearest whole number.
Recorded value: -3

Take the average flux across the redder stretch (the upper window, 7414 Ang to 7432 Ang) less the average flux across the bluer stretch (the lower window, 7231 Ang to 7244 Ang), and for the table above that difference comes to 2.1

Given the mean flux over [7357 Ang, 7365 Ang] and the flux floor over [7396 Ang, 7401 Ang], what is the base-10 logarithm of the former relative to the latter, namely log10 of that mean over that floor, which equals 0.016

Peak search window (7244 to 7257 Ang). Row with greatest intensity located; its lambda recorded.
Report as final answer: 7248.21 Ang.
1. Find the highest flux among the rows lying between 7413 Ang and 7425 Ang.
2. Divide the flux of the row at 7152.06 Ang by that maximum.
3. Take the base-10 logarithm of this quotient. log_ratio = -0.023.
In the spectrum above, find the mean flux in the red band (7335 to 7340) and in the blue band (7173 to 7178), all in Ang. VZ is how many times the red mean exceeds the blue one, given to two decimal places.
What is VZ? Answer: 1.02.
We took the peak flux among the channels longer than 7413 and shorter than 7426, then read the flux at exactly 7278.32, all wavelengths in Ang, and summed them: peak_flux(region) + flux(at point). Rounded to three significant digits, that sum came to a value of 97.5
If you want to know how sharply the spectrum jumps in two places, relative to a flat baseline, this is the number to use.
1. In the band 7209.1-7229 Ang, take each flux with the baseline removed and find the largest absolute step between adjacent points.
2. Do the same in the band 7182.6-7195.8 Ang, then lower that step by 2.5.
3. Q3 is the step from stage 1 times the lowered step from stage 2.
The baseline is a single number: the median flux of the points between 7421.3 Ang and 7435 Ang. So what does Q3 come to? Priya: -0.82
